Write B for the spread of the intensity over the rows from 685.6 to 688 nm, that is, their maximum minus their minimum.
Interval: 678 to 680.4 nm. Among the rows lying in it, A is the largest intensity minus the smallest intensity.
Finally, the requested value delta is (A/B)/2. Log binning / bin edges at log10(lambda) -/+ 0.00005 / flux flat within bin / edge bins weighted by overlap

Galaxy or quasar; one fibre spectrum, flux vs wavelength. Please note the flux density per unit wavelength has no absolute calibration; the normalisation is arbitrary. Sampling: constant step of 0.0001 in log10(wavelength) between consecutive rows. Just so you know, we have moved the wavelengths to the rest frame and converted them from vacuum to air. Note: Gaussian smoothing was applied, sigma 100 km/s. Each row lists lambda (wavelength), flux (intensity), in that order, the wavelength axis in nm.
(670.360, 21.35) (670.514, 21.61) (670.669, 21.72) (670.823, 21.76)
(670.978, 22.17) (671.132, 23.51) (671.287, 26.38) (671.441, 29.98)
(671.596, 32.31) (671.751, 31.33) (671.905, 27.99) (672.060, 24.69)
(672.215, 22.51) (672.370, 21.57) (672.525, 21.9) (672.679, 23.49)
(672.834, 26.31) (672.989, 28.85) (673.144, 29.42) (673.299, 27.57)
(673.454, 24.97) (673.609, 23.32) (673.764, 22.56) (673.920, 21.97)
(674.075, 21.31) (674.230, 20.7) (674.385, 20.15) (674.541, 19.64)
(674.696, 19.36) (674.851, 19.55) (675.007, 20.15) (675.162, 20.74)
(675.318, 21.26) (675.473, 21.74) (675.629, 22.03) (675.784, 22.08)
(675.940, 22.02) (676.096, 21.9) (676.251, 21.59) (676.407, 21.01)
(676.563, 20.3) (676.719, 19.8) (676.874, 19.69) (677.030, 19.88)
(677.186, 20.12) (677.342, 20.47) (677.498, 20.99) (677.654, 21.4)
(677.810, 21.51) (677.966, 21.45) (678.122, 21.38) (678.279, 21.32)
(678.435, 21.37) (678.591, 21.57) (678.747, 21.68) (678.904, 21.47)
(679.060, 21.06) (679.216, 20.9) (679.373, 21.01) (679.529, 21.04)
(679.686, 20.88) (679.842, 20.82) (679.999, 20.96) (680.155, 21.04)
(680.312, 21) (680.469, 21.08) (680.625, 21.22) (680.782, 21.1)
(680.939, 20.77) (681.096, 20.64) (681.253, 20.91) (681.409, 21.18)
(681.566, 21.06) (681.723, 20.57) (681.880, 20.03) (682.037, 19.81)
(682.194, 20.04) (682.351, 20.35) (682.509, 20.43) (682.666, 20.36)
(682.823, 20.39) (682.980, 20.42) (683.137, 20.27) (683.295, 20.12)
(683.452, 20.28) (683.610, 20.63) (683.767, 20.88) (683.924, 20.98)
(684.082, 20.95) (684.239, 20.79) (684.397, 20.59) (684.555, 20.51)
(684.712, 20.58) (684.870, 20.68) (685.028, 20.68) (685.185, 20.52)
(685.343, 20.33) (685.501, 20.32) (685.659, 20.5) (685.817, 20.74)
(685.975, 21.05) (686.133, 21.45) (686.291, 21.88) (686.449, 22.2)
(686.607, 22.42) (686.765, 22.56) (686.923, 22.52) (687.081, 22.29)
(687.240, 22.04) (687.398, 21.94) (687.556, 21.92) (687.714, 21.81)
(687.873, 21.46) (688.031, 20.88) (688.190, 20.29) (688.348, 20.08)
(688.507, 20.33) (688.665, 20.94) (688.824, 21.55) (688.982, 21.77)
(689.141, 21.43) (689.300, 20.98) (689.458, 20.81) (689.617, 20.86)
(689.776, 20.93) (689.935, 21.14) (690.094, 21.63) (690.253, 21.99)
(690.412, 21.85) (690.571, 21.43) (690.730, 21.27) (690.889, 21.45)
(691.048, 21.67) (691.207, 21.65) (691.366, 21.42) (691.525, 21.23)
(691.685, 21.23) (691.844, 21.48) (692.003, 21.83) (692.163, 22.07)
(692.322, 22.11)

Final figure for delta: 0.2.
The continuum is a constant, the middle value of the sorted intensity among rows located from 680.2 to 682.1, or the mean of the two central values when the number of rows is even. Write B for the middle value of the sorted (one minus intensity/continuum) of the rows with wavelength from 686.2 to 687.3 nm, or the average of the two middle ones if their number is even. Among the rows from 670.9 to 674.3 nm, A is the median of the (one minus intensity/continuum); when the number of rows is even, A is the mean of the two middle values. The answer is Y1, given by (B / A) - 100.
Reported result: -100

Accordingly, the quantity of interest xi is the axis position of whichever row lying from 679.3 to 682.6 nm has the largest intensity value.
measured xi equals 680.625 nm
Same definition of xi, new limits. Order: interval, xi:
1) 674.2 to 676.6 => 675.784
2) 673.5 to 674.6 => 673.609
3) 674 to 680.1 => 675.784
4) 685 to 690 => 686.765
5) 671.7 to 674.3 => 671.751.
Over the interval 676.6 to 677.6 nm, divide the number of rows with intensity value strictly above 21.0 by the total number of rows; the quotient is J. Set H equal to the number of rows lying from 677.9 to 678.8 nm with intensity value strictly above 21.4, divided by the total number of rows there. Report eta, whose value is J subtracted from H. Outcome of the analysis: 0.5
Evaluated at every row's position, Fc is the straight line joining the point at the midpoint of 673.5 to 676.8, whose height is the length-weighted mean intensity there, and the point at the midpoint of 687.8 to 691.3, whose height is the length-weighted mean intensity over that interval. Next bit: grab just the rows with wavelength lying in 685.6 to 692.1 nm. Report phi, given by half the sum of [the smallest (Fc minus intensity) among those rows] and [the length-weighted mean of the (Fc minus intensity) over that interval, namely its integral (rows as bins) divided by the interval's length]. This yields -0.8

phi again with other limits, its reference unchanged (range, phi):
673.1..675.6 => -4.6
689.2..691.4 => -0.5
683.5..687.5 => -0.7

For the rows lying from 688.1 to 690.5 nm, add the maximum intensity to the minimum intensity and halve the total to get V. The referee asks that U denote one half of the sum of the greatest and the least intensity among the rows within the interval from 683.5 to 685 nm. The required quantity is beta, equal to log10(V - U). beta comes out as -0.54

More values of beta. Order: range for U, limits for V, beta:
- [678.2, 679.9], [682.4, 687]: -1.05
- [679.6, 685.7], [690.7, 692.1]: 0.01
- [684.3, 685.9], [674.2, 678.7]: -0.72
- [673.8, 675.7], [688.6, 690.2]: -0.23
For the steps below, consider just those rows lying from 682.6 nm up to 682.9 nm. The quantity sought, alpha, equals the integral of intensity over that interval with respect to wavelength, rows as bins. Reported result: 6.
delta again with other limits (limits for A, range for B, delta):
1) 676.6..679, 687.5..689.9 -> 0.5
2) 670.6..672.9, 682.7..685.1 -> 6.2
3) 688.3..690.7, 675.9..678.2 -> 0.4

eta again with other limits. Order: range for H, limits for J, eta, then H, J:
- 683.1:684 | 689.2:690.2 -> -0.3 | 0.00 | 0.3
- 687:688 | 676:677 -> 0.5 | 1.00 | 0.5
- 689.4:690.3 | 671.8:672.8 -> -0.7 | 0.33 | 1.0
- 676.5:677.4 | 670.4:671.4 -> -1.0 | 0.00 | 1.0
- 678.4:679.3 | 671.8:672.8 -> -0.5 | 0.50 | 1.0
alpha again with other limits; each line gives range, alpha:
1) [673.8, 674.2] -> 9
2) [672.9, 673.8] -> 24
